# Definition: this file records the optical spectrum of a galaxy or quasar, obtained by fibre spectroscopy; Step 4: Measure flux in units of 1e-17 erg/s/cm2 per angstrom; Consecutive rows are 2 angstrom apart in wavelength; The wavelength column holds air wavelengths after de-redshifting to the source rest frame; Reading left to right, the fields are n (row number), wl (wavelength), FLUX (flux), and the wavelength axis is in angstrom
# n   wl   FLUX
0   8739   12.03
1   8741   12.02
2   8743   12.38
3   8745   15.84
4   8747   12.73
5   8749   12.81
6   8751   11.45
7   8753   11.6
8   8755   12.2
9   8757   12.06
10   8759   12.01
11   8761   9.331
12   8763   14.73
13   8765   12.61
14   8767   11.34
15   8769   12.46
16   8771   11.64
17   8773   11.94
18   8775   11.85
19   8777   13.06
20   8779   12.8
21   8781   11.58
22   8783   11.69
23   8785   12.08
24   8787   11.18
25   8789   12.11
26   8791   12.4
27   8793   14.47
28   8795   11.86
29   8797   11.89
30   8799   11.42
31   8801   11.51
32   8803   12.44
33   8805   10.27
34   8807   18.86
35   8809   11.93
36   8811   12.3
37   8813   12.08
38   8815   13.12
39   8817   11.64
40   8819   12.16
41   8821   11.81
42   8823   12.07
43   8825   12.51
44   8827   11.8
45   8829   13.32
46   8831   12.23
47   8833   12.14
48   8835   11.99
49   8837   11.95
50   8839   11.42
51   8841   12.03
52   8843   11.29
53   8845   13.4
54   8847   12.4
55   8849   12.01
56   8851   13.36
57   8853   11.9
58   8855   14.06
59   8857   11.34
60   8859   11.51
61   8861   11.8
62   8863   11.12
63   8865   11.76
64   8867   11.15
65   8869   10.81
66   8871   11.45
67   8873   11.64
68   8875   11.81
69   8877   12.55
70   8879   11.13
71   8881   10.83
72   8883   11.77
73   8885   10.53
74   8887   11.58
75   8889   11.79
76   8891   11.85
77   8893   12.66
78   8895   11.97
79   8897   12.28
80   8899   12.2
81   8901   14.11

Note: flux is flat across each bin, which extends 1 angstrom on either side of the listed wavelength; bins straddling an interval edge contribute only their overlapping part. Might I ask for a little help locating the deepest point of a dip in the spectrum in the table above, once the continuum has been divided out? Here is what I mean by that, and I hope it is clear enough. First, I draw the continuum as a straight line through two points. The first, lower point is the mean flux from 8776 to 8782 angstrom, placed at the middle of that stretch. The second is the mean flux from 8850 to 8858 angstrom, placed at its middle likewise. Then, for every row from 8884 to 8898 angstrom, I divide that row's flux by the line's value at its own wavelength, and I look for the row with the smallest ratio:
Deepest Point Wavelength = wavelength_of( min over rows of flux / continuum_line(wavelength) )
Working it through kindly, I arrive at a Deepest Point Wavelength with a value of 8885 angstrom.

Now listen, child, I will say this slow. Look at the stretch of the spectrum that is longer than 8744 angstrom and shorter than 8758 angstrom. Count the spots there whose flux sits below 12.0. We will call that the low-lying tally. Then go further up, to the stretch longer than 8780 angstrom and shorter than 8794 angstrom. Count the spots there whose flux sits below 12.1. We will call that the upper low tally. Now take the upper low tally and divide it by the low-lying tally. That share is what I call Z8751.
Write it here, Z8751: 2.0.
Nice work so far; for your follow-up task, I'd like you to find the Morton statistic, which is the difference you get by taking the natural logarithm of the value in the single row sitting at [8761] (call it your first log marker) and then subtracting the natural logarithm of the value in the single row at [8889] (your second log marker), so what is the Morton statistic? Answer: -0.23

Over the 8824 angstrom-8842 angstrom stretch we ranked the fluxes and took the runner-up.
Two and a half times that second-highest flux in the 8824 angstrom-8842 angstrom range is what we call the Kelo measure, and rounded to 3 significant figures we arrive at 31.3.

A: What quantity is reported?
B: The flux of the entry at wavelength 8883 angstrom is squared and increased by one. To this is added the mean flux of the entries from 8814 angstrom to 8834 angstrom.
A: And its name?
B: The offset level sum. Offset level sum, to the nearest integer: 152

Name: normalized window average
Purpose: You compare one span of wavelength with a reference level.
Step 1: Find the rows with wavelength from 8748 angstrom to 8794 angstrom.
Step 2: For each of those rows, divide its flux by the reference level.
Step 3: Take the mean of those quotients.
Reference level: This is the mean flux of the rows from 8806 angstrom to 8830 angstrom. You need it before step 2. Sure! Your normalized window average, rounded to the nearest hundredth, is 0.95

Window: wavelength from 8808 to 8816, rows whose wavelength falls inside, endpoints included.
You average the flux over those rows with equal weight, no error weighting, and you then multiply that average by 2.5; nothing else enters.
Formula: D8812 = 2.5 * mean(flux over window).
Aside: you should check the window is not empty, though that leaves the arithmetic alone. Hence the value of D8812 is 30.9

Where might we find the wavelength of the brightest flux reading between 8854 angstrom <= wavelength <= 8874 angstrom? 8855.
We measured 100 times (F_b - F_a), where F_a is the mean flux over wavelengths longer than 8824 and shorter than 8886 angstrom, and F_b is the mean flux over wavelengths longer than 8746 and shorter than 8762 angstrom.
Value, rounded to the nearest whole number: -13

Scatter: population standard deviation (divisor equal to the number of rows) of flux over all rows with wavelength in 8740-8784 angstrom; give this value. 1.2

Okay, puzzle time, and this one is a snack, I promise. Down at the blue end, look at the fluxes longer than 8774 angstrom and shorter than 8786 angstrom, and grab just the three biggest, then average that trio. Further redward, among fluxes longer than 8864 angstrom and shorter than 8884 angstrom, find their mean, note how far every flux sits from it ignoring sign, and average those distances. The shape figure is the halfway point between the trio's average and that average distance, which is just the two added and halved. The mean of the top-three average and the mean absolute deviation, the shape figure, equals 6.5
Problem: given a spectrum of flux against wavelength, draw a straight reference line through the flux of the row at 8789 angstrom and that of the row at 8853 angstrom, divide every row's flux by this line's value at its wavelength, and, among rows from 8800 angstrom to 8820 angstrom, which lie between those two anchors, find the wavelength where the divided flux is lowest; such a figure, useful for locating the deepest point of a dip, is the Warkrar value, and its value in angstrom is 8805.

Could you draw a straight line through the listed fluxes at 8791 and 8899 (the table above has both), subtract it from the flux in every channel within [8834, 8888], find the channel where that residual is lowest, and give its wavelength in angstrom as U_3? 8885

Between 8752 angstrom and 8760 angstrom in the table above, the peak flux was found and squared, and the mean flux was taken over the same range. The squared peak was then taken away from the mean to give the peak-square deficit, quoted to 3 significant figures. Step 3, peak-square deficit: -137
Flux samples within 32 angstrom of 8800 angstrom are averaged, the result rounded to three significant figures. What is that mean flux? 12.3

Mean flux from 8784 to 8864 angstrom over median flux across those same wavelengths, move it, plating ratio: 1.02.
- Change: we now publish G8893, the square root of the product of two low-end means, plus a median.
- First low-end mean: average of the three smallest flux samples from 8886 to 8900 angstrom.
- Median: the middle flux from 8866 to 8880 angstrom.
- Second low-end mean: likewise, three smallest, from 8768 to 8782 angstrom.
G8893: 23.2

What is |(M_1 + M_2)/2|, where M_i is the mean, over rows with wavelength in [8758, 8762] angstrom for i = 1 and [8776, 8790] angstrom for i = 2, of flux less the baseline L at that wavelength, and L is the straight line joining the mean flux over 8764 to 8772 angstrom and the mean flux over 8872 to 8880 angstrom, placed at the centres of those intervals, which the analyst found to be 0.63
